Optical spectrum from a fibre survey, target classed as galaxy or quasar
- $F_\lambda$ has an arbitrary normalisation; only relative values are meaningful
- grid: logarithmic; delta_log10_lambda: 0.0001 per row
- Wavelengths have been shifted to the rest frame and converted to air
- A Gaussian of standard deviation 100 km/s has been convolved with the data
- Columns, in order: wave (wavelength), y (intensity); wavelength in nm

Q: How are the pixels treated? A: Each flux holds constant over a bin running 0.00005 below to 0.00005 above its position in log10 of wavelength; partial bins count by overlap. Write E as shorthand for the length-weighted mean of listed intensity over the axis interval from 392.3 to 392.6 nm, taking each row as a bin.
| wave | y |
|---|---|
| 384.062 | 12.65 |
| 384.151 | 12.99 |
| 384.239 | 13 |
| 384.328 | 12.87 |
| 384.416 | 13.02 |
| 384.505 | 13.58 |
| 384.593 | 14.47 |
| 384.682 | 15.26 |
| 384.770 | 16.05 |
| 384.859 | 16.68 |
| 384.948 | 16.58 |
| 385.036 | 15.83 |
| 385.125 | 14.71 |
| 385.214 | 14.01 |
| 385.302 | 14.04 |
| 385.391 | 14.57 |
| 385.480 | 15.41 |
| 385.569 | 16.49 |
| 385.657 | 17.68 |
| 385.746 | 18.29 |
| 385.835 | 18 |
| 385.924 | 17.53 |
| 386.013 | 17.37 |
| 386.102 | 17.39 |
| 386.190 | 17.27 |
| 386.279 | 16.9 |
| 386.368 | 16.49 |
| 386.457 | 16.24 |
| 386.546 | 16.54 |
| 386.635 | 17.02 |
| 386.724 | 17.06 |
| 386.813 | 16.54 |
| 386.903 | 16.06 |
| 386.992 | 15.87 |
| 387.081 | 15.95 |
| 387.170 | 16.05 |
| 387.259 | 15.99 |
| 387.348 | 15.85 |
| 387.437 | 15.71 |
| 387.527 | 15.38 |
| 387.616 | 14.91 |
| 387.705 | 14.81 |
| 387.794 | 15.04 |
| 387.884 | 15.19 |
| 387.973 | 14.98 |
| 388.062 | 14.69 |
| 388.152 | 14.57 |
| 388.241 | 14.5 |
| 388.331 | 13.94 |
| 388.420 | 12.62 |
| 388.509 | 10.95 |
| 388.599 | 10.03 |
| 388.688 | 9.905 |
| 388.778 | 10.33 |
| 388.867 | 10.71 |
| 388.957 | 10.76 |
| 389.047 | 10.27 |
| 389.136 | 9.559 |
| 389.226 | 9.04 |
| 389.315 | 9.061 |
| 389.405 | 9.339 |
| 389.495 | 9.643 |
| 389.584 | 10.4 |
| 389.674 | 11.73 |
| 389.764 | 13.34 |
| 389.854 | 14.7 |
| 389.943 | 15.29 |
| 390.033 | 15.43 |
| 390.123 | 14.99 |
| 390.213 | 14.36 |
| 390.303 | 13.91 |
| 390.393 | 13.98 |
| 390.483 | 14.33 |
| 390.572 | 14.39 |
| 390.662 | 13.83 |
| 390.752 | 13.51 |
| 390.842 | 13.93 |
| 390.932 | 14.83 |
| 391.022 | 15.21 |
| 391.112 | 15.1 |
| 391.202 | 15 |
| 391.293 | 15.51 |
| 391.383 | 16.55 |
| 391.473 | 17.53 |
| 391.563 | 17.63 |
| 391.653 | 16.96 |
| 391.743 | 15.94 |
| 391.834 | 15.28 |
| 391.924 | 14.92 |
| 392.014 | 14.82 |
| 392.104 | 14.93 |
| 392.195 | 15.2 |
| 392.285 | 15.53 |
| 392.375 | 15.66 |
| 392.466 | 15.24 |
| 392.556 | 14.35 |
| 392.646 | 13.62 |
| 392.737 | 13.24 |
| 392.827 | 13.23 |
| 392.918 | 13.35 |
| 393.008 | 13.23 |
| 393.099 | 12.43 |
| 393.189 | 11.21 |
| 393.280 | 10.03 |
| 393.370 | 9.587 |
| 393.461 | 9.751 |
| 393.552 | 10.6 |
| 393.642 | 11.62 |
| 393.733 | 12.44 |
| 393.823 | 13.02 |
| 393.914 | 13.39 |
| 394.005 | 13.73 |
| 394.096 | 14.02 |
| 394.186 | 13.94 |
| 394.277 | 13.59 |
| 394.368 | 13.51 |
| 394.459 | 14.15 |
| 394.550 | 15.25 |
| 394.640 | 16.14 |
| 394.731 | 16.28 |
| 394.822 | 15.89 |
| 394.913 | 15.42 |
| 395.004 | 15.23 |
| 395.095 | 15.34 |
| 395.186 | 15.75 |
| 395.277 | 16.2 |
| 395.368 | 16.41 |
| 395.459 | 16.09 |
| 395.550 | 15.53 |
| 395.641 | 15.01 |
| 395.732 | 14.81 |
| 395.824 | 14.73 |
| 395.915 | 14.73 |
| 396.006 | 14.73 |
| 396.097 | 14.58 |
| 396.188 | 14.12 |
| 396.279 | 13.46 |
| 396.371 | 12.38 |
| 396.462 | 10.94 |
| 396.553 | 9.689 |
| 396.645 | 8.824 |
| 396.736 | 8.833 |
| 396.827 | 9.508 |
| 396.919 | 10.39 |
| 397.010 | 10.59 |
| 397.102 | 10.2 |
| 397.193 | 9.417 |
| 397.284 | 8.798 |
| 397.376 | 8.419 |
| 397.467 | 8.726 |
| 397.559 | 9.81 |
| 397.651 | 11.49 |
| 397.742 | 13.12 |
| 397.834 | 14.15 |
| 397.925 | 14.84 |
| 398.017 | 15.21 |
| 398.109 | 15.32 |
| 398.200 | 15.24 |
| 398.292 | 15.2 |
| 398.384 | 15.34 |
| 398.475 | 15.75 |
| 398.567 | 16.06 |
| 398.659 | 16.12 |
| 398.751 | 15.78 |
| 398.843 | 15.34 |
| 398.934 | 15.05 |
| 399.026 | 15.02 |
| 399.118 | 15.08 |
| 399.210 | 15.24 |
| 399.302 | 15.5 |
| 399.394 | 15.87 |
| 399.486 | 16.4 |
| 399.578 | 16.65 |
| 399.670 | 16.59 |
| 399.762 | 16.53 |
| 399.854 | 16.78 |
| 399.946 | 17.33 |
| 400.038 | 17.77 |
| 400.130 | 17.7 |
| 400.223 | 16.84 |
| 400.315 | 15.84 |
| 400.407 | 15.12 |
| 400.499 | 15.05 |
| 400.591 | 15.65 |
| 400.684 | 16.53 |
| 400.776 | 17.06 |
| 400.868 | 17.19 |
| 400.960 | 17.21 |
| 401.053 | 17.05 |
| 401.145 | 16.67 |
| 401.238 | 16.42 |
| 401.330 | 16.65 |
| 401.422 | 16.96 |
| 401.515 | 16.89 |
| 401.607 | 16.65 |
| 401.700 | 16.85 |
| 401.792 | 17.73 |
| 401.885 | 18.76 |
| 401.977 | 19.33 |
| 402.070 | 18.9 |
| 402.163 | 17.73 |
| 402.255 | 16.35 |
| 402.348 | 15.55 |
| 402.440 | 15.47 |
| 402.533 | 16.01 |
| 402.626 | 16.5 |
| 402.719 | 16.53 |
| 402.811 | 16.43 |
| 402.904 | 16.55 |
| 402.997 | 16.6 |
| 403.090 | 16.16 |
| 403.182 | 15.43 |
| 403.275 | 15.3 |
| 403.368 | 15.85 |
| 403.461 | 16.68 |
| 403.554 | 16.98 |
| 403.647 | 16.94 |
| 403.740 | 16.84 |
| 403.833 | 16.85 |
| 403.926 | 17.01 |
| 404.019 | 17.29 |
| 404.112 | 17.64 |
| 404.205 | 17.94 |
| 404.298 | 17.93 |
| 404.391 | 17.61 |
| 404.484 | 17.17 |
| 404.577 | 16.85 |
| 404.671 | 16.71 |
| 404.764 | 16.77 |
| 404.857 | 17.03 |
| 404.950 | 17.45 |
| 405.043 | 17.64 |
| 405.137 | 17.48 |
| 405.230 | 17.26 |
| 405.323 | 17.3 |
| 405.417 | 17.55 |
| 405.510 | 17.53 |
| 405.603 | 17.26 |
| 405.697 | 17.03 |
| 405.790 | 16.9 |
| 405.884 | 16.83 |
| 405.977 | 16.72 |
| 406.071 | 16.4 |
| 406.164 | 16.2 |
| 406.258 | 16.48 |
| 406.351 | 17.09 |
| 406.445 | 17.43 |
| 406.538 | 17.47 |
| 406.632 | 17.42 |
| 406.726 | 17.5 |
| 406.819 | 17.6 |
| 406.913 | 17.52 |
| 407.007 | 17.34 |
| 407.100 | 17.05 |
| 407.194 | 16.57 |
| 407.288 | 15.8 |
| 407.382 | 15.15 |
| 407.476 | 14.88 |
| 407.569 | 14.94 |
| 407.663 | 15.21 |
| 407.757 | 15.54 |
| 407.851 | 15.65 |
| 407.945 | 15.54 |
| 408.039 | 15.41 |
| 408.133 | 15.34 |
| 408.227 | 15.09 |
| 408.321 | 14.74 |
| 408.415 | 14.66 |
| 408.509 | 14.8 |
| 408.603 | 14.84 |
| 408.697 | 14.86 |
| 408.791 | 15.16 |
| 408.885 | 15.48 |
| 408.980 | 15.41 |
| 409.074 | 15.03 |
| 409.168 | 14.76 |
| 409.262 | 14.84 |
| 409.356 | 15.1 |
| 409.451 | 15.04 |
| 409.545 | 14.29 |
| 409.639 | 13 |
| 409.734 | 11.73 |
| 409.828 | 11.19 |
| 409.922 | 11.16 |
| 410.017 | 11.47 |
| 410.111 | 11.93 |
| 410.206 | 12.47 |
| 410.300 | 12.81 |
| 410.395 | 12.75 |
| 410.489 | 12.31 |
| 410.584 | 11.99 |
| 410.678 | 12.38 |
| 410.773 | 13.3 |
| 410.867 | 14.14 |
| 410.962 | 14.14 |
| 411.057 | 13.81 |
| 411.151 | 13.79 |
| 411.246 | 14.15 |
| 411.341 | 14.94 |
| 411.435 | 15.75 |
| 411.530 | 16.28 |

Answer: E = 15.1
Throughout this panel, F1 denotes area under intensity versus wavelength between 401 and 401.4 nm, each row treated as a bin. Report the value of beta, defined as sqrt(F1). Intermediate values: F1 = 6.7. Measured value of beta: 2.59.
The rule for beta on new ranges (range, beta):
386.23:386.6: 2.48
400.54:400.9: 2.44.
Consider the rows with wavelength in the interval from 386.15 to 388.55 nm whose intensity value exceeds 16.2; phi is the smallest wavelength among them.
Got 386.190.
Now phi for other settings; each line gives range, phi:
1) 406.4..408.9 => 406.445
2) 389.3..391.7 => 391.383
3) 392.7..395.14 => 394.731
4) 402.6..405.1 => 402.626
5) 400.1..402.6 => 400.130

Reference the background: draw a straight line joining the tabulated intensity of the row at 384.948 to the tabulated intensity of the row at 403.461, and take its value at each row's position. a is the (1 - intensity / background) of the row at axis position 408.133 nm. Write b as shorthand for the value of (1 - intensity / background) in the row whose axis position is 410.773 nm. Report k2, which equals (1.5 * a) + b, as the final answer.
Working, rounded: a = 0.08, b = 0.20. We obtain 0.33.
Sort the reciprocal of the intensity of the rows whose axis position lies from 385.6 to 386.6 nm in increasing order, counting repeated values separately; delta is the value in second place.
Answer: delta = 0.056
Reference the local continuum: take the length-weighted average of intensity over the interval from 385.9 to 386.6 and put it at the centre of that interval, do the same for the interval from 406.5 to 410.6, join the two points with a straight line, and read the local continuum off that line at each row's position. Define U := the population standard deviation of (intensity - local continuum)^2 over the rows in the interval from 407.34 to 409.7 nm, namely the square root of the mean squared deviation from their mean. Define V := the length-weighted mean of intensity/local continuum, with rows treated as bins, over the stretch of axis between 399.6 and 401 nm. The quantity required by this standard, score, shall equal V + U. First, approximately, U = 0.5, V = 1.07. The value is 1.6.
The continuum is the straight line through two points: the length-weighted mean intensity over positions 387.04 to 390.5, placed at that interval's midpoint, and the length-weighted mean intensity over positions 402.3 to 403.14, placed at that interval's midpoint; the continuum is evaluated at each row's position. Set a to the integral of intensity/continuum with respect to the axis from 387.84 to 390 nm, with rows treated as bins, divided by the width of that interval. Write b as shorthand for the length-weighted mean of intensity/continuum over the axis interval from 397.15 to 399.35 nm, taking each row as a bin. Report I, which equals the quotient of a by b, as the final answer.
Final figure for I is 1.00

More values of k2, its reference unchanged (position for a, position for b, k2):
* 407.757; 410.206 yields 0.36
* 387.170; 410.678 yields 0.31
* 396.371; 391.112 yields 0.48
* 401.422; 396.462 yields 0.32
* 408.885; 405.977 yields 0.11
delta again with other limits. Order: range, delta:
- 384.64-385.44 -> 0.060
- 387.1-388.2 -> 0.063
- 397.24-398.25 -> 0.066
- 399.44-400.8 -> 0.056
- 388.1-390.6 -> 0.065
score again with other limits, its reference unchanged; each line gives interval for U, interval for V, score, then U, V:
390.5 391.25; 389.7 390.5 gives 3.5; 2.7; 0.87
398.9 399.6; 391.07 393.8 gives 1.2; 0.3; 0.86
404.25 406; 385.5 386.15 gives 2.5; 1.4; 1.03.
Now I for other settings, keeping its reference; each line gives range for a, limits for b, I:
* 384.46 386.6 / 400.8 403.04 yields 1.23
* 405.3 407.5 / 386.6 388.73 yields 0.87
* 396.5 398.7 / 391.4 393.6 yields 0.80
